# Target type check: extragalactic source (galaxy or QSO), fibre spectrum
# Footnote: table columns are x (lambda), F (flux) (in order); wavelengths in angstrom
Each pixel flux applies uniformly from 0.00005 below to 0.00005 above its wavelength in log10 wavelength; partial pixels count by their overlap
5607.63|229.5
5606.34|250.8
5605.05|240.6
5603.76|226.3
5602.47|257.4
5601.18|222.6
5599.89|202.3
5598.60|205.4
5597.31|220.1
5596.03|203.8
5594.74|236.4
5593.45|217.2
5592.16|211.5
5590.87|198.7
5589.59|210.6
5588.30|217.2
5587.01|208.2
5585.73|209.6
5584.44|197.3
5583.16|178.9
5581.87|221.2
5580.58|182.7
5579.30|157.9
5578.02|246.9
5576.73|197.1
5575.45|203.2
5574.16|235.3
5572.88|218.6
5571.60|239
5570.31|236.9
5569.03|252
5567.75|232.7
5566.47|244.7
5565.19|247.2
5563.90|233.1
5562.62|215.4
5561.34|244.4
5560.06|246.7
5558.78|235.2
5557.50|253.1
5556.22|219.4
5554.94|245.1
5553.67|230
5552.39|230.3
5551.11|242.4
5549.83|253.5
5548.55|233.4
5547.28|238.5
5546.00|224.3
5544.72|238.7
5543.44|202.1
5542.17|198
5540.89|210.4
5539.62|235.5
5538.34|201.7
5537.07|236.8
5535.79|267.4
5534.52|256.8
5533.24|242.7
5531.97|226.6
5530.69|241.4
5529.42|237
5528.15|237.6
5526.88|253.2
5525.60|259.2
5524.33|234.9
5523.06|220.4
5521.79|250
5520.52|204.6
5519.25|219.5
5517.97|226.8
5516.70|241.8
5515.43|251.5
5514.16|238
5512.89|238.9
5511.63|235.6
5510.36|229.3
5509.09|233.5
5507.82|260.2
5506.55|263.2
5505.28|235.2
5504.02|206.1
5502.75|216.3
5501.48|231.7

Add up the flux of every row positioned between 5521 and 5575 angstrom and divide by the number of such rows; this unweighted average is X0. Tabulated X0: 236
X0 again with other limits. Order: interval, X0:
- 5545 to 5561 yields 238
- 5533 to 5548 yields 229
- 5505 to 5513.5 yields 242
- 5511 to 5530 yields 237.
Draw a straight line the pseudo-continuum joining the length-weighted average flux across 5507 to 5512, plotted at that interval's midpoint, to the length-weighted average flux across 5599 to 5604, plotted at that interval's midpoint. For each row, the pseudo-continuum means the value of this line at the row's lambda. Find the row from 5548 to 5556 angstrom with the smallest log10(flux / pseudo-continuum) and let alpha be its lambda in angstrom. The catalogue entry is 5553.67 angstrom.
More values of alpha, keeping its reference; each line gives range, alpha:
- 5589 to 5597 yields 5590.87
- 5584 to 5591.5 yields 5584.44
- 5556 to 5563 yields 5562.62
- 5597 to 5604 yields 5599.89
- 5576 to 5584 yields 5579.30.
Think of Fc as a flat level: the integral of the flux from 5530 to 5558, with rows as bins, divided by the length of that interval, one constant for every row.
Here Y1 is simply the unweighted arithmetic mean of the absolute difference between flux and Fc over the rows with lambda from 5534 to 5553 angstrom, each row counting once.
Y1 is 16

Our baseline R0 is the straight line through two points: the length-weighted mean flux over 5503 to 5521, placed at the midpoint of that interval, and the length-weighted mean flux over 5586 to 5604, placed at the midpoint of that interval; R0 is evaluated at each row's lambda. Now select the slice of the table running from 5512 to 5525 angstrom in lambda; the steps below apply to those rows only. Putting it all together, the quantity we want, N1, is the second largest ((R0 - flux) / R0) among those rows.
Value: 0.06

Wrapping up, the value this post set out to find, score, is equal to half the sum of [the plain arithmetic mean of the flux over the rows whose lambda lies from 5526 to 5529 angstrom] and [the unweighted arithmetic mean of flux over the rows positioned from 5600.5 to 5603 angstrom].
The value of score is 243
